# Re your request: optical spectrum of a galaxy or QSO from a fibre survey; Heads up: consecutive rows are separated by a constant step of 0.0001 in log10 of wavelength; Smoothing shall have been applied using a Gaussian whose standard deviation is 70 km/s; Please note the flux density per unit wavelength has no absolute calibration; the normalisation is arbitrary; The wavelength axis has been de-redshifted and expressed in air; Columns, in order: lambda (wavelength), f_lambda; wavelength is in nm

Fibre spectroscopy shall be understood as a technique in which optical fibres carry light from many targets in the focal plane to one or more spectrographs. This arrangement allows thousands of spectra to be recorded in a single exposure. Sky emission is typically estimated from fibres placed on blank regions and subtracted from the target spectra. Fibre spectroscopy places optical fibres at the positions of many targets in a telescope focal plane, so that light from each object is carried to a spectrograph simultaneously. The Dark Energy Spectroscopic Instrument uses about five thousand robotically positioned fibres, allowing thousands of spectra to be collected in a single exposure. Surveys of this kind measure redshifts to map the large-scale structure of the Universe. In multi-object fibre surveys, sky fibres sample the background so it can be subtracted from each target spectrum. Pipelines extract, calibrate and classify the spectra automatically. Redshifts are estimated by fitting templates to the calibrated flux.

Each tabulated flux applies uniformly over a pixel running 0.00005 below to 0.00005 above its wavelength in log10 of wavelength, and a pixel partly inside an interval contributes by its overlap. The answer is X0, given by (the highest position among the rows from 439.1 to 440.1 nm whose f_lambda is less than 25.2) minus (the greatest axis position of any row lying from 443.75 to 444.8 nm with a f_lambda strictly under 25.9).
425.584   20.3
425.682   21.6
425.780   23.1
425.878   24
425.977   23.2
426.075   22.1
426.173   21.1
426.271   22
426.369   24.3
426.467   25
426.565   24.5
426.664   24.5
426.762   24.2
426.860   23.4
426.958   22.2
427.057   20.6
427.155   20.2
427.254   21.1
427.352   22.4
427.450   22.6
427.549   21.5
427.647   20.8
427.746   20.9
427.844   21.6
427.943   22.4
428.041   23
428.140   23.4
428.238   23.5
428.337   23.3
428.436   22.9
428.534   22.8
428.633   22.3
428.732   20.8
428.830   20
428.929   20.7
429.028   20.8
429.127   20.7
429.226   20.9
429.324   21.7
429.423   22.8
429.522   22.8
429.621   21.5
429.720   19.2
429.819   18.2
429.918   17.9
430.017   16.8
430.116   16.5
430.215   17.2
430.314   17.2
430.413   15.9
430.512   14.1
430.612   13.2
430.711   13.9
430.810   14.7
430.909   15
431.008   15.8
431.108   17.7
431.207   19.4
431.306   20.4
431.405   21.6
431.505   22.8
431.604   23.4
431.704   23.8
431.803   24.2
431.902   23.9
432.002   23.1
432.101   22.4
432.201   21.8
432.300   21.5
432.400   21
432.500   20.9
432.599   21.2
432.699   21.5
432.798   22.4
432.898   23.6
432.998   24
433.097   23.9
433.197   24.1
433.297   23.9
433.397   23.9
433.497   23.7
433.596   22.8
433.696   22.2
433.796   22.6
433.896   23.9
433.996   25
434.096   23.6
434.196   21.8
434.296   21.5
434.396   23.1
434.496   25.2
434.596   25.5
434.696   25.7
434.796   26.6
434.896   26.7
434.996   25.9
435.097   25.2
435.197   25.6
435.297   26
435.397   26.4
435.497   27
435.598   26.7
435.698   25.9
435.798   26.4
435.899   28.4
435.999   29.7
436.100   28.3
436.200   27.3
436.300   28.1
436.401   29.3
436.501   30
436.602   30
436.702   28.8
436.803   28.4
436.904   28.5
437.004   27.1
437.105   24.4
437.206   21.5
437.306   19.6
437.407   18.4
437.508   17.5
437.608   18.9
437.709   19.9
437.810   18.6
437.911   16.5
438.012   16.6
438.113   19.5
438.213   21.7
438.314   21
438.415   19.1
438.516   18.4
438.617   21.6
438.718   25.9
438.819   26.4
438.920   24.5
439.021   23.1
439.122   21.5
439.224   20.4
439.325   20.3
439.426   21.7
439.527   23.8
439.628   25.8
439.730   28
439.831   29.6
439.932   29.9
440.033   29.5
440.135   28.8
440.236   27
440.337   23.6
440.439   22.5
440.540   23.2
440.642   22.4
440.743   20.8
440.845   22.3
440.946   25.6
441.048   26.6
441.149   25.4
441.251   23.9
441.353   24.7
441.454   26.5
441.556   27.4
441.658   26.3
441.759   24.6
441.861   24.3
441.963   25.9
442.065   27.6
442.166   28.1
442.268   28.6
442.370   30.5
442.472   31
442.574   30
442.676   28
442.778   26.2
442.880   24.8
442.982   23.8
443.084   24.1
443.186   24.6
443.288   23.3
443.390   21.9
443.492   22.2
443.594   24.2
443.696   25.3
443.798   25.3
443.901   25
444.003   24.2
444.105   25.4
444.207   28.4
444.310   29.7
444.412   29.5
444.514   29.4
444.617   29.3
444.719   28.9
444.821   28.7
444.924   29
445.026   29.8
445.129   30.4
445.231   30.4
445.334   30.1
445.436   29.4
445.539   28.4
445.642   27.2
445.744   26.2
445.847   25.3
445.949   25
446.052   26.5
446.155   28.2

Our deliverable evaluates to -4.58 nm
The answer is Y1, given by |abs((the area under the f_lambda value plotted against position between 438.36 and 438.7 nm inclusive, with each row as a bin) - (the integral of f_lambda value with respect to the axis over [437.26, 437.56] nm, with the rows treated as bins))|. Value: 1.4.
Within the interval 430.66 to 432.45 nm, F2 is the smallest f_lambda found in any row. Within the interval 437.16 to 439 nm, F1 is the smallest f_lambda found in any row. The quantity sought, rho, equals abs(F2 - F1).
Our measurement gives 2.6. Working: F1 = 16.5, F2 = 13.9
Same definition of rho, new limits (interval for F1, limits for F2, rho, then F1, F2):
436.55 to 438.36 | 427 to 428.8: 3.7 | 16.5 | 20.2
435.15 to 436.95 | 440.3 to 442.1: 4.8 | 25.6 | 20.8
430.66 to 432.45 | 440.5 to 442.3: 6.9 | 13.9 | 20.8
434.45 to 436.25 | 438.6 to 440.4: 4.9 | 25.2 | 20.3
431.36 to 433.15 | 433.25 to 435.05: 0.6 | 20.9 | 21.5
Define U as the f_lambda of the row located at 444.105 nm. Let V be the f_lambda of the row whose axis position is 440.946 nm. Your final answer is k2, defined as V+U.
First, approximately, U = 25.4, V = 25.6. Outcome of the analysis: 51.0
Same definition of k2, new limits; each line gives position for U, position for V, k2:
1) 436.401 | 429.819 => 47.5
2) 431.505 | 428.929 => 43.5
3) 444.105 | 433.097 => 49.3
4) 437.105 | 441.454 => 50.9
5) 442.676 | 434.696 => 53.7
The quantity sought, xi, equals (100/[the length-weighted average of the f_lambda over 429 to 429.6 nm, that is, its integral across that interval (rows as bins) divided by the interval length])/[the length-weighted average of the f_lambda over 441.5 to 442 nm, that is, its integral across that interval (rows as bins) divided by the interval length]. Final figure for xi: 0.180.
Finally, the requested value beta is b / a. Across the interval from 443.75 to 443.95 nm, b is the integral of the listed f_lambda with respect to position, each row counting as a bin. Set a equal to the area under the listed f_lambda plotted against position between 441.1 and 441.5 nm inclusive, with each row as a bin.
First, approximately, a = 10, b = 5.0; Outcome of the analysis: 0.50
